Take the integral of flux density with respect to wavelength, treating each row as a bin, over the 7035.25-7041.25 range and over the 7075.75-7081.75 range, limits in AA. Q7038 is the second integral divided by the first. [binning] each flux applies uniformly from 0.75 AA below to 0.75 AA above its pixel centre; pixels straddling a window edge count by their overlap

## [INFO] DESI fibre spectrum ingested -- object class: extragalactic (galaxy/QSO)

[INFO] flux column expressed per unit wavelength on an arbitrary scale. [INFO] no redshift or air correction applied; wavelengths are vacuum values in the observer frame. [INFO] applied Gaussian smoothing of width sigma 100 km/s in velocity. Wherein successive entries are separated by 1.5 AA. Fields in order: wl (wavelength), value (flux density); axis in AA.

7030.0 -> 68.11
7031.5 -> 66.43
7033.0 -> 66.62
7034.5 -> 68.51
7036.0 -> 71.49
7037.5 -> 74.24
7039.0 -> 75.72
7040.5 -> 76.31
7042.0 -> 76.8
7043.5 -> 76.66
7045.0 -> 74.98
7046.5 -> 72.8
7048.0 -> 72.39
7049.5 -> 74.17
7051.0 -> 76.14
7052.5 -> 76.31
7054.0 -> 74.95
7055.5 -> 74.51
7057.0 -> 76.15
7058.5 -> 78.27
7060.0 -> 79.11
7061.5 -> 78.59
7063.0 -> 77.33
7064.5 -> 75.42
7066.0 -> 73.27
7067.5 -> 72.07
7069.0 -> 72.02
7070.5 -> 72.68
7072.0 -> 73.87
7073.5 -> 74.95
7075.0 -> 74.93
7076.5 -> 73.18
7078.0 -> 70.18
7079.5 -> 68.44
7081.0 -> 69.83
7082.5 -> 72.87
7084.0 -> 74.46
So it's 0.95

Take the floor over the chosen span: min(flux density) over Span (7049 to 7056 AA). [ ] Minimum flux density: 74.17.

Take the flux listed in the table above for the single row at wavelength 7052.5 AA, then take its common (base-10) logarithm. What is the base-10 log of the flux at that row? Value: 1.88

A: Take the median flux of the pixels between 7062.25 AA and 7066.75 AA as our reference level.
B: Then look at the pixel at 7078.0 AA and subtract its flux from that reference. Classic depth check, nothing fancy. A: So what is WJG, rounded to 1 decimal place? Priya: 5.2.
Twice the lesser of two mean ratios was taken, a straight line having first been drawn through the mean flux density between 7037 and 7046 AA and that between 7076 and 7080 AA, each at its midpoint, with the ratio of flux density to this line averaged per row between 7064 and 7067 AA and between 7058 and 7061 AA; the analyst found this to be 2.05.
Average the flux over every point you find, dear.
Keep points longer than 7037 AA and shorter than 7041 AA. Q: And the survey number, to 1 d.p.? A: 75.4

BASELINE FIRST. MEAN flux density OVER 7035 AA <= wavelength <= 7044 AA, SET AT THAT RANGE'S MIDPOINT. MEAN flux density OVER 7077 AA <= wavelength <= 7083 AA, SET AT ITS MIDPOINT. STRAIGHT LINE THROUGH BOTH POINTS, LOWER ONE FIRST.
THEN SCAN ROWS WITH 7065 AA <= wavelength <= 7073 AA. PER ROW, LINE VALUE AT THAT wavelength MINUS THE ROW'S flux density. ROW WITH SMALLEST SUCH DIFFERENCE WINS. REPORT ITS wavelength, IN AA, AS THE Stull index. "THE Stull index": 7072.0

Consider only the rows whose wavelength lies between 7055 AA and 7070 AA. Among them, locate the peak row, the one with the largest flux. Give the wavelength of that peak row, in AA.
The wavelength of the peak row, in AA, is 7060.0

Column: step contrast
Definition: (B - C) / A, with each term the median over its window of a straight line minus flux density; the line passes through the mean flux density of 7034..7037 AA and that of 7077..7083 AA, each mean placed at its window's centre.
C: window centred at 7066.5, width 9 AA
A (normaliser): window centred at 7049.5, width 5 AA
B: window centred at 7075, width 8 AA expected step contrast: 0.2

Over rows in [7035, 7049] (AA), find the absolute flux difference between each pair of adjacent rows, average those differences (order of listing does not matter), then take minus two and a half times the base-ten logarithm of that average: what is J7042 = -0.21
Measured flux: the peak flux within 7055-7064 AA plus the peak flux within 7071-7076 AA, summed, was 154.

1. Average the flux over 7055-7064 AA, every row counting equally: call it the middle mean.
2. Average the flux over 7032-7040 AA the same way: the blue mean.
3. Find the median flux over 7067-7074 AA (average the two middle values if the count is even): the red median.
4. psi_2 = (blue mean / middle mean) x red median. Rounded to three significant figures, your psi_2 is 67.0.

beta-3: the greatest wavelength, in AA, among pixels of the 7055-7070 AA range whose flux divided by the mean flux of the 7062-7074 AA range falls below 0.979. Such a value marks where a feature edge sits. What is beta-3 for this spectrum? 7069.0 AA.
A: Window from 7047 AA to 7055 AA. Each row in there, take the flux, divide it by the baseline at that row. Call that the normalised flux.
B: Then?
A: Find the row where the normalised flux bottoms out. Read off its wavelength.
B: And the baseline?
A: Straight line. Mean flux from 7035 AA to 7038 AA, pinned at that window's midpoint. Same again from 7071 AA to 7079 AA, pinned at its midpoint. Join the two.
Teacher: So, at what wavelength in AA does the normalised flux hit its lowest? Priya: 7048.0 AA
